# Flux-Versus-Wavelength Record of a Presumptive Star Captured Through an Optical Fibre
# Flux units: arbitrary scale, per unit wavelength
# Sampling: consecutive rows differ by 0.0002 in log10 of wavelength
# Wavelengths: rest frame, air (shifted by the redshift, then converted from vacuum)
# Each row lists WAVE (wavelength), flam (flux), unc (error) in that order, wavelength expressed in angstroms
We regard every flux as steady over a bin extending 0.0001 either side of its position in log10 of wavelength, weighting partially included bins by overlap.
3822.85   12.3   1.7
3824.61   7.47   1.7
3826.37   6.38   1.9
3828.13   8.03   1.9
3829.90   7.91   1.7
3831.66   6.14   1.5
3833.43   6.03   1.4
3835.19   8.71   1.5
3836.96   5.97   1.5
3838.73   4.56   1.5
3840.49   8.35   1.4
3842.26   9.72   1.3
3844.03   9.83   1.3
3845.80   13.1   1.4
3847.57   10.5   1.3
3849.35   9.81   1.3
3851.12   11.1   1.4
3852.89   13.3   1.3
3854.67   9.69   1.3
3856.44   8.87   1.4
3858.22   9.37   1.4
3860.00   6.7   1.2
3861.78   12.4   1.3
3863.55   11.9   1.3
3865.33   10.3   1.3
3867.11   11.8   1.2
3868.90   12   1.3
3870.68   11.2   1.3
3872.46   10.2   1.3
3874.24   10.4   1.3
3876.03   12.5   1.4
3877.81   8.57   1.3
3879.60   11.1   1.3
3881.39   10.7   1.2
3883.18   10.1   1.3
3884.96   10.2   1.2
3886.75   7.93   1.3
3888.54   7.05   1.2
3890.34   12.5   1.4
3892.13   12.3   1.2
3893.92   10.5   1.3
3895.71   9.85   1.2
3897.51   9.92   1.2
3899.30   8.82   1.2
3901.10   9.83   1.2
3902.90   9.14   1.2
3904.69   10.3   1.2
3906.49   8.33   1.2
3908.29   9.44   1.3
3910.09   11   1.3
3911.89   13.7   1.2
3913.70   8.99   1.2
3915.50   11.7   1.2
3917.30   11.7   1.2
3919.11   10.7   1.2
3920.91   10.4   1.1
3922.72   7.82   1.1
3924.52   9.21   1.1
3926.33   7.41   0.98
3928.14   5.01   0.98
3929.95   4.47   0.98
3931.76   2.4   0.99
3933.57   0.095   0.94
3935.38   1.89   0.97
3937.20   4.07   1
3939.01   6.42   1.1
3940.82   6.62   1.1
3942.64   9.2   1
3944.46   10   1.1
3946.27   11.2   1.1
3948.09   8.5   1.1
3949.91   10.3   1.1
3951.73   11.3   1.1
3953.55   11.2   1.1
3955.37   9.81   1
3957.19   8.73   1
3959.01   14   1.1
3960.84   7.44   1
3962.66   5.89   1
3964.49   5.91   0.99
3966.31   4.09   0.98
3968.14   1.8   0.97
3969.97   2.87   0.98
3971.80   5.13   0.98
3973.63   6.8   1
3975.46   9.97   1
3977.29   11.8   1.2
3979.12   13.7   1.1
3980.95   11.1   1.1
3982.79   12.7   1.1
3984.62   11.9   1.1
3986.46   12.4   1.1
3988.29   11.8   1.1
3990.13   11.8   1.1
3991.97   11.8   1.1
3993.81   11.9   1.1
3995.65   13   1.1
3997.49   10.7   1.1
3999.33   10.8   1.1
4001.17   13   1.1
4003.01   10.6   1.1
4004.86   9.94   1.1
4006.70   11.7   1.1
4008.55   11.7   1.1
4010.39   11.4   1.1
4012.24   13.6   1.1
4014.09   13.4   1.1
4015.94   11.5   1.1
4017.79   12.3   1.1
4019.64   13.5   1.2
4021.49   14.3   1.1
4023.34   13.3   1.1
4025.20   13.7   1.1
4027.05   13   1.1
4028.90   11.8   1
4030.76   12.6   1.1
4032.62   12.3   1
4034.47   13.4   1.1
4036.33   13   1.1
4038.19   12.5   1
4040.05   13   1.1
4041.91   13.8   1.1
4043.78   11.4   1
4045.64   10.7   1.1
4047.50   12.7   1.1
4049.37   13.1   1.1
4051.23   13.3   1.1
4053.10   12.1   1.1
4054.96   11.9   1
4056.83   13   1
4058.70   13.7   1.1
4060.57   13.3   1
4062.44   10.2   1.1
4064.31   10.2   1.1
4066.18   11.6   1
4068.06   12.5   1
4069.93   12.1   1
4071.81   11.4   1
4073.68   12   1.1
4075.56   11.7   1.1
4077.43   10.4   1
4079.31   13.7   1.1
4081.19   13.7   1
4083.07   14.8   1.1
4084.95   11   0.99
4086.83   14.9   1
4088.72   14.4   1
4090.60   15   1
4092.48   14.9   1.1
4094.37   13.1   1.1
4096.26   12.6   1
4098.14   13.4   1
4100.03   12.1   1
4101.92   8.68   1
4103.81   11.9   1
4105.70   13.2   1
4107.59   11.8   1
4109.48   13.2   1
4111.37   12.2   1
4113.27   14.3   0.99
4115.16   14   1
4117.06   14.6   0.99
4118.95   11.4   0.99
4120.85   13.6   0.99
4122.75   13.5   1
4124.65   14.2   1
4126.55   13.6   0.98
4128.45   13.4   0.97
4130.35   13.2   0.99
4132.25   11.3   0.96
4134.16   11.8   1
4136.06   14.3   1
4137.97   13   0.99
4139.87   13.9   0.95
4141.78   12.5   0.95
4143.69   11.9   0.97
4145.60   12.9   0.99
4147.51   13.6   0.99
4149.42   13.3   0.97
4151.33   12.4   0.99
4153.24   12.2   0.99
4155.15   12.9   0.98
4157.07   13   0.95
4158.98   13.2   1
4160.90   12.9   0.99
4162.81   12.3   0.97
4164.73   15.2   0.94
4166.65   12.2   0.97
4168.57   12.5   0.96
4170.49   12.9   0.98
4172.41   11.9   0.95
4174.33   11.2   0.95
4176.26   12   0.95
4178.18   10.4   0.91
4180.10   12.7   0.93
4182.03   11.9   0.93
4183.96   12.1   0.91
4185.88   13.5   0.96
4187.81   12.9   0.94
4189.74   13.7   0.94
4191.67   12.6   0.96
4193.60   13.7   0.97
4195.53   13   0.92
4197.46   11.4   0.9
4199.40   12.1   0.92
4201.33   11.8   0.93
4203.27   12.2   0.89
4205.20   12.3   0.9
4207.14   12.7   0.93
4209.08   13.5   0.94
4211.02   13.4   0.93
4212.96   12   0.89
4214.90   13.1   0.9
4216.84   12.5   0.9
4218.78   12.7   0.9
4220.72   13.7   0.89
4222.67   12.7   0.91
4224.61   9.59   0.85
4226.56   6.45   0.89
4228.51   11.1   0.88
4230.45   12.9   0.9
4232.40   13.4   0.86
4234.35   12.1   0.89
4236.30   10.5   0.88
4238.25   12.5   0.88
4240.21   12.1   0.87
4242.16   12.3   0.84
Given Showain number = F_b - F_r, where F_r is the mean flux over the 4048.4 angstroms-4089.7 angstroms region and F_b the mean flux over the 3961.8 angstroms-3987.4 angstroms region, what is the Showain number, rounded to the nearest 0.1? -4.2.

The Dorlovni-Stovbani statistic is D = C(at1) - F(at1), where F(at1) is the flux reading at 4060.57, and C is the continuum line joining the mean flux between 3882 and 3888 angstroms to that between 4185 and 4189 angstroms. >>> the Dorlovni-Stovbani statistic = -2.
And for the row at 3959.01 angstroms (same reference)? -4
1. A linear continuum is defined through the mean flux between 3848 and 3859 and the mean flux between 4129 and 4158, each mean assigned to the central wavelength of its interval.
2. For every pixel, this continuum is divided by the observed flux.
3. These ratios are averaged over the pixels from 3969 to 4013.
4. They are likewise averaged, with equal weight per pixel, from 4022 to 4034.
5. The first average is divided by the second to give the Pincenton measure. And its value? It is 1.3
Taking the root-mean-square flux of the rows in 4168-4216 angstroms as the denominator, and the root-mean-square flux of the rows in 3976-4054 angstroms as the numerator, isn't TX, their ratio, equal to 0.99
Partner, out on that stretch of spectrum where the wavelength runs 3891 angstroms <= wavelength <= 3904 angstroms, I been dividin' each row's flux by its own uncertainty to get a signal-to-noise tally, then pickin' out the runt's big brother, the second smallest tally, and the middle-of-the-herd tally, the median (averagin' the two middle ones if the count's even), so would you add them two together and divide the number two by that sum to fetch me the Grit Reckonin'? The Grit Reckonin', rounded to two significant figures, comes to 0.13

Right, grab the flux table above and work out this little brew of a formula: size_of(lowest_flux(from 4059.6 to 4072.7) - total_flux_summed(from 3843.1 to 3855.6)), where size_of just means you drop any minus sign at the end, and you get 67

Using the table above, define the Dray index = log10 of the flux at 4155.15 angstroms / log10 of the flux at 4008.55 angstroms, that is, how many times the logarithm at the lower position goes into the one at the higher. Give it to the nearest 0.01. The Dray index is 1.04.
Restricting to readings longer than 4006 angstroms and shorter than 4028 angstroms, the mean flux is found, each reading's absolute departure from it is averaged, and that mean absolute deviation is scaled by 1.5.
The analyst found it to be 1.3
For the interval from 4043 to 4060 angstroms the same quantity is 1.2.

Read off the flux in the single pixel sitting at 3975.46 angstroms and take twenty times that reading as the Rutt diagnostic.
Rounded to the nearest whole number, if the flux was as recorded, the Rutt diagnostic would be 199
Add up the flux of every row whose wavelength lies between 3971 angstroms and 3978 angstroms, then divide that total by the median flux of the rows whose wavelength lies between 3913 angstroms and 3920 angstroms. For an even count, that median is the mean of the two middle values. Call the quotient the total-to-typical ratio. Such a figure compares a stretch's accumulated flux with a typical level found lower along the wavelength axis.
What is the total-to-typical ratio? 3.0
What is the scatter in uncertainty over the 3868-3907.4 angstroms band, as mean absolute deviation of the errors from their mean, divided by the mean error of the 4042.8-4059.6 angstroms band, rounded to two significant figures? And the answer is 0.055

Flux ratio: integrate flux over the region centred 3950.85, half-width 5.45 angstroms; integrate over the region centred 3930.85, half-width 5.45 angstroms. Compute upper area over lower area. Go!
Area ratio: 2.9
